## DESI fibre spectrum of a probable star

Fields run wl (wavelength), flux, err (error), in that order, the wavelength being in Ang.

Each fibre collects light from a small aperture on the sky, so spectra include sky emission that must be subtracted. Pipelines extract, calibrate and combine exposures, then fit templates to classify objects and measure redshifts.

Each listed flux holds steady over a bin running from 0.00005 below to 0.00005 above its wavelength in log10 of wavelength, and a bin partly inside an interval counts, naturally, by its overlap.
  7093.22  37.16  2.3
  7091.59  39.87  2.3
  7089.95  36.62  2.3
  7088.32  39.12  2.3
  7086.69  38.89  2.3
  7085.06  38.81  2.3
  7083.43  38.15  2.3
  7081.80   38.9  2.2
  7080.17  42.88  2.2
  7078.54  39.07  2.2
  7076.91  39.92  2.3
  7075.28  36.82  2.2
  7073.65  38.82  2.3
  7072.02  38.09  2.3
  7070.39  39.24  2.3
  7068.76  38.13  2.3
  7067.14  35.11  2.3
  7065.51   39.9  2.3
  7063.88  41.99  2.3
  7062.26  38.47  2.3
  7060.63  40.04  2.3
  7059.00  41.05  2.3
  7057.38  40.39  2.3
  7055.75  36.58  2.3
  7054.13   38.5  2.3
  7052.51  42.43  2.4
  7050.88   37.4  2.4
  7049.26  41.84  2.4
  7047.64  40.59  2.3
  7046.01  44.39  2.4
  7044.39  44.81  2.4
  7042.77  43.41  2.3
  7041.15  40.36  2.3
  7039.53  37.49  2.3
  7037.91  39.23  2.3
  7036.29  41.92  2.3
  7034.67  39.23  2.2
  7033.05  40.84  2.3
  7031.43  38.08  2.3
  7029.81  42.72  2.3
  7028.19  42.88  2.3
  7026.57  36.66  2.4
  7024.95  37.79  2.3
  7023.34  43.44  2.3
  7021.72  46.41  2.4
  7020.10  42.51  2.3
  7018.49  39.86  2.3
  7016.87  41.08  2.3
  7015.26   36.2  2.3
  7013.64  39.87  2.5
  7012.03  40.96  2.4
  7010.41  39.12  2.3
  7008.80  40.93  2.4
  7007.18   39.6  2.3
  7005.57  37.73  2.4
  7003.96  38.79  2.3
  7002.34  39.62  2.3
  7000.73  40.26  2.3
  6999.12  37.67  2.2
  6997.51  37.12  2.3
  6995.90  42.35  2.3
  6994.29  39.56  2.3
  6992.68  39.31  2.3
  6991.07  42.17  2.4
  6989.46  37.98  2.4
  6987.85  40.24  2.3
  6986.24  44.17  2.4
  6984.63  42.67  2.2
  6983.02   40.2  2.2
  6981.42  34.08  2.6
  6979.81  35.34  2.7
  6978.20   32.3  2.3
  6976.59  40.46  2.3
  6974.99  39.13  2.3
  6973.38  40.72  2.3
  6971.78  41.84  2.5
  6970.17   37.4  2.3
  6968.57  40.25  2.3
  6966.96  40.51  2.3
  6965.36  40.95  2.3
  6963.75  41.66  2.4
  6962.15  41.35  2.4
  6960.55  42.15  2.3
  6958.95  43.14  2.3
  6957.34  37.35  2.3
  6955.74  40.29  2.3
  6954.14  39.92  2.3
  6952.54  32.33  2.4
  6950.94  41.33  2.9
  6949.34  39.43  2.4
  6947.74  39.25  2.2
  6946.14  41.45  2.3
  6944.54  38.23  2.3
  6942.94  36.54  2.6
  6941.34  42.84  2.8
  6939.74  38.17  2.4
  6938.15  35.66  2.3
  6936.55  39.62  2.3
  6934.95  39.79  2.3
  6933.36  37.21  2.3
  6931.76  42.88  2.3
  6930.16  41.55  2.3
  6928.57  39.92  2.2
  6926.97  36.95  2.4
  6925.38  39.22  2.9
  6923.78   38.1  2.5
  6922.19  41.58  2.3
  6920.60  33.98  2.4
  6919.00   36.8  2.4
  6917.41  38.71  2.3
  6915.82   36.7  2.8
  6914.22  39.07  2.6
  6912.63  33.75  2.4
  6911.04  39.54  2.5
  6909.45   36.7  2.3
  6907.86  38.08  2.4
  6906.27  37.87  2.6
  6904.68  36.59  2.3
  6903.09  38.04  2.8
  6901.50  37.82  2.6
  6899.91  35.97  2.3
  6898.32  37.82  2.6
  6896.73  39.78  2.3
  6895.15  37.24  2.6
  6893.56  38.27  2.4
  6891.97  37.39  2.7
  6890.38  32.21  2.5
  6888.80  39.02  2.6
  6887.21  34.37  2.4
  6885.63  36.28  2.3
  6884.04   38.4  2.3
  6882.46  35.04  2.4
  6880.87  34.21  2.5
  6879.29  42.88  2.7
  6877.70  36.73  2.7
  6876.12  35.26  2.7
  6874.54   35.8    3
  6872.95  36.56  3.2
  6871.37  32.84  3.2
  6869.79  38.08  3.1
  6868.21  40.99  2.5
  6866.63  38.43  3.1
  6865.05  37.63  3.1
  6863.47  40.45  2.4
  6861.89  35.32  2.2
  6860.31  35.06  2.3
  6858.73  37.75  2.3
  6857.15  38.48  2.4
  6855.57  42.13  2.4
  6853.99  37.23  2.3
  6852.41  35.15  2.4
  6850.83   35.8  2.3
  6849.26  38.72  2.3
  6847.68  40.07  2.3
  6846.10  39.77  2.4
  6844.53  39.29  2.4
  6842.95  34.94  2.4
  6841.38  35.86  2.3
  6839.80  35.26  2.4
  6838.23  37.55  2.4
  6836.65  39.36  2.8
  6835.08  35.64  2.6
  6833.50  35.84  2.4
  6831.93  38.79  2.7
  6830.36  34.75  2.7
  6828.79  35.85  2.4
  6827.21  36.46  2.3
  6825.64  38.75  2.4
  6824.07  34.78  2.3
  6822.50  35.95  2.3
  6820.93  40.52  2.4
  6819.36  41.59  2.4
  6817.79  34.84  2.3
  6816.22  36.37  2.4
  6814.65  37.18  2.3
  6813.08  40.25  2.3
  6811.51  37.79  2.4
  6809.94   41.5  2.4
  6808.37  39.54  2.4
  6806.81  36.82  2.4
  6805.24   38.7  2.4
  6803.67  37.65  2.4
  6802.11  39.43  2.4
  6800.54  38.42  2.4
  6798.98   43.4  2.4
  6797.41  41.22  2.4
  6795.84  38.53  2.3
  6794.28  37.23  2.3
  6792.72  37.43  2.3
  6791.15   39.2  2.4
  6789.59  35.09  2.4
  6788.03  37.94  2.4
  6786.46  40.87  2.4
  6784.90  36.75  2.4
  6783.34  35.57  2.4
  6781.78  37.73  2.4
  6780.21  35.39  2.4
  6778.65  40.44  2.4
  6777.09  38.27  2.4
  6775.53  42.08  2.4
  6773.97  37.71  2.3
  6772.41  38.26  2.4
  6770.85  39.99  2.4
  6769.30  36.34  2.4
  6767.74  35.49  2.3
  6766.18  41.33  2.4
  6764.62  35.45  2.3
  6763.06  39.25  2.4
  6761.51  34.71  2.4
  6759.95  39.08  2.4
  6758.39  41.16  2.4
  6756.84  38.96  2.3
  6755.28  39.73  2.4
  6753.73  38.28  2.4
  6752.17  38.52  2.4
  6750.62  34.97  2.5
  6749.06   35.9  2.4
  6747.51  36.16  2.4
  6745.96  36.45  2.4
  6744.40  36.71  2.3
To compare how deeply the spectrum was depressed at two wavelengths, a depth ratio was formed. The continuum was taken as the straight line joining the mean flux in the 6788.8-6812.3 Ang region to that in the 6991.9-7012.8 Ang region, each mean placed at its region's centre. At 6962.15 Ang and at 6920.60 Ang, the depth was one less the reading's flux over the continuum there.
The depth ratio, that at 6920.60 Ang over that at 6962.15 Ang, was -2.6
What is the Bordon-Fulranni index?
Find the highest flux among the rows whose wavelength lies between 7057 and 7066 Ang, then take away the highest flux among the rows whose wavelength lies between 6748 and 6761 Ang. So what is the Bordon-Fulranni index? 0.8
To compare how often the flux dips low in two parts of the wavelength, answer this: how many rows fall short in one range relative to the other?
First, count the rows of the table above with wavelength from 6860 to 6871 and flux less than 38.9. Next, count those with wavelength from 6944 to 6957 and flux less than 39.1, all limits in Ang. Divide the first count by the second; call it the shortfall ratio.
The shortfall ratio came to 2.5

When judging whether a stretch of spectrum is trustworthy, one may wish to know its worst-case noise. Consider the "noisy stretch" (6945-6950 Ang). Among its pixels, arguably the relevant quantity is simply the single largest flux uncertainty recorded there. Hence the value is 2.4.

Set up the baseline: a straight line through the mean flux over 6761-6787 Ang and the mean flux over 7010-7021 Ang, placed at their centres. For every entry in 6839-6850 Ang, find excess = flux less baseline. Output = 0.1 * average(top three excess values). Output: 0.11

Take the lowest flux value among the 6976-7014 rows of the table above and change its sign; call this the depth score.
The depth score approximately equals -32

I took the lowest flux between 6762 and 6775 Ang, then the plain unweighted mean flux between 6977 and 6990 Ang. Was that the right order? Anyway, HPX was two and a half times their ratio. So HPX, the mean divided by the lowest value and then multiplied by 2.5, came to 2.71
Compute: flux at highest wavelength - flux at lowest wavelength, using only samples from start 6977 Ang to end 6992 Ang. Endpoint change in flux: 9.9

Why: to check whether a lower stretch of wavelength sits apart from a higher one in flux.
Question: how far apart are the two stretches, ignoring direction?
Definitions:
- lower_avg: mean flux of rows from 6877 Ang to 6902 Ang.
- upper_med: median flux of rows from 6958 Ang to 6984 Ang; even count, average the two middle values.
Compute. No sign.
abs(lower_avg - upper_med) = 3.4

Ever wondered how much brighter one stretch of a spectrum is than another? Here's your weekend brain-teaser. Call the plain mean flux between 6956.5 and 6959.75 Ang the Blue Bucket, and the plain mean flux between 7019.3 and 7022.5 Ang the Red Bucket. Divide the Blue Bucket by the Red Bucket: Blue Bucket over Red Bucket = 0.91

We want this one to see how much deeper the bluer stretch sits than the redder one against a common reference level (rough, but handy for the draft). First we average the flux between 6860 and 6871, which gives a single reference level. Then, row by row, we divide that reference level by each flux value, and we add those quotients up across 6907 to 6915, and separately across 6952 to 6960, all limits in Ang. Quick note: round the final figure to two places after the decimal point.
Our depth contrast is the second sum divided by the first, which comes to 0.98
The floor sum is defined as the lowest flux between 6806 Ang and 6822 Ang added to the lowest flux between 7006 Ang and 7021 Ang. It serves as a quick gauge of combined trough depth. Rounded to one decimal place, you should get 71.0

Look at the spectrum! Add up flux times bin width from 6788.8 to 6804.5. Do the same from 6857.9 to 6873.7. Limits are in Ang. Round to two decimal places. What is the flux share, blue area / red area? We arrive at 1.03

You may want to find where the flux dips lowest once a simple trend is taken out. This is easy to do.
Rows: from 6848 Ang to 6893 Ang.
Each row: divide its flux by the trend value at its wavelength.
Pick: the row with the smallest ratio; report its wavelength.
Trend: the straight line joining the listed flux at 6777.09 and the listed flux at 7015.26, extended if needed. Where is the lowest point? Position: 6890.38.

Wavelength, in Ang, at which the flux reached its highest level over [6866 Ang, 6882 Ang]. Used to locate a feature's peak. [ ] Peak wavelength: 6879.29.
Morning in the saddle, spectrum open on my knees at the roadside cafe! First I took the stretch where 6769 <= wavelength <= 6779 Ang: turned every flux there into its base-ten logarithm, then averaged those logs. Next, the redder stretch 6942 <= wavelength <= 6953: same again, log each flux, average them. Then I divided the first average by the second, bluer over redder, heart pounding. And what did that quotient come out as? 1.005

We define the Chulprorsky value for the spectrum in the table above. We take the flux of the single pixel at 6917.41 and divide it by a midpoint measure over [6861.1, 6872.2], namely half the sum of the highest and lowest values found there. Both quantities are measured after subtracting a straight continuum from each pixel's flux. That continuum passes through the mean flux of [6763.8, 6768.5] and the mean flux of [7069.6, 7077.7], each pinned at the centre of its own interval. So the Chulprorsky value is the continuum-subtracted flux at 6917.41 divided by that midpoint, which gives -1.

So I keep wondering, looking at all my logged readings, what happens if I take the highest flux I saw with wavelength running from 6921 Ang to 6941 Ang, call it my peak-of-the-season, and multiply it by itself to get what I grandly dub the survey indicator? 1839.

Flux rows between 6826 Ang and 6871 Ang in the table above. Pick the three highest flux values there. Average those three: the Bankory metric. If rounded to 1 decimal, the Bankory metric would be 41.2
